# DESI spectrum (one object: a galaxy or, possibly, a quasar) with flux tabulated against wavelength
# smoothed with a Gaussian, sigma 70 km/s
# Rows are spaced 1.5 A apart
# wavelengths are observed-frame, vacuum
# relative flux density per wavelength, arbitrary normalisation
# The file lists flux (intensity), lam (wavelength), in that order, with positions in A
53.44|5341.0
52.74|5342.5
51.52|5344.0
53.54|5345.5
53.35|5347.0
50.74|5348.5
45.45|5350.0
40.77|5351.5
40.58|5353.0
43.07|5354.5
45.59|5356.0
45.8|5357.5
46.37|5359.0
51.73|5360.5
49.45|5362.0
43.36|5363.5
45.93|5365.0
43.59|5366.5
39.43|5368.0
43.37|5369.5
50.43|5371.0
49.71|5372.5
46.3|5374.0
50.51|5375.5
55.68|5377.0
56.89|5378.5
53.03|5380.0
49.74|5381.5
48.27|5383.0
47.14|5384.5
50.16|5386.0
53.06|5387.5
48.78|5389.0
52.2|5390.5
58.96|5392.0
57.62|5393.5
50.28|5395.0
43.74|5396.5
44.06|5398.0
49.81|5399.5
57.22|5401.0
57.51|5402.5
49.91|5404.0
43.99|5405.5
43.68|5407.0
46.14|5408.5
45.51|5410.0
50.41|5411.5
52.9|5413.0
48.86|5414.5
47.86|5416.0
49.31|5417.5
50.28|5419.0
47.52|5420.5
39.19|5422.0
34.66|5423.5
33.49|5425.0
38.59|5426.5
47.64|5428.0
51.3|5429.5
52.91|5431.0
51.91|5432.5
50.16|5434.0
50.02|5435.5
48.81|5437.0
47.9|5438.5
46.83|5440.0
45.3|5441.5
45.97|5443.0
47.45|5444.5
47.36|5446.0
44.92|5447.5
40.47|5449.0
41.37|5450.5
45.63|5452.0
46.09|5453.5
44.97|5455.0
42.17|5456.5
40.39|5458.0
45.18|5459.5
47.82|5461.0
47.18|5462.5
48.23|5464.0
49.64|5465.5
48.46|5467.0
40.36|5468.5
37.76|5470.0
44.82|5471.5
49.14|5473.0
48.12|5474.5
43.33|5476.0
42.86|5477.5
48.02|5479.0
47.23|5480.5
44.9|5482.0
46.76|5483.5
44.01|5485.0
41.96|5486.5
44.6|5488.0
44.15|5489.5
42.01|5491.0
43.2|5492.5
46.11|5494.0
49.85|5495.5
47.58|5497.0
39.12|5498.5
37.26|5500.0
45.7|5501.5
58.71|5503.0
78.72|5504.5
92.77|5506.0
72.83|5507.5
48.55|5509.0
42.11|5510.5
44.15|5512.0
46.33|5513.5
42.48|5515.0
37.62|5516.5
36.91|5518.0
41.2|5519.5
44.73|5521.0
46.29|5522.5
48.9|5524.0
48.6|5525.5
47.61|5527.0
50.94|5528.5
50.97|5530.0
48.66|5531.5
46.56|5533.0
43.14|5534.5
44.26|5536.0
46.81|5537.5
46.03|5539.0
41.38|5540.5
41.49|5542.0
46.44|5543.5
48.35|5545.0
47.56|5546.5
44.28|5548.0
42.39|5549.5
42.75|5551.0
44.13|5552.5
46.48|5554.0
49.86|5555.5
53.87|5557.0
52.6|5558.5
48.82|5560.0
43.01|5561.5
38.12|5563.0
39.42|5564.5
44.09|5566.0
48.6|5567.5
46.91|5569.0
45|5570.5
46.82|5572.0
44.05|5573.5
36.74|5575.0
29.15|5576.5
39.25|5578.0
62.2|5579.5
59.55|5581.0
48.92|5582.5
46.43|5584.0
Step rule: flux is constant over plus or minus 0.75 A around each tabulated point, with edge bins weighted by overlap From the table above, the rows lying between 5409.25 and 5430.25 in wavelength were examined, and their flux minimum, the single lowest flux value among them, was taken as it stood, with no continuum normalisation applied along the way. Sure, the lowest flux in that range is 33.49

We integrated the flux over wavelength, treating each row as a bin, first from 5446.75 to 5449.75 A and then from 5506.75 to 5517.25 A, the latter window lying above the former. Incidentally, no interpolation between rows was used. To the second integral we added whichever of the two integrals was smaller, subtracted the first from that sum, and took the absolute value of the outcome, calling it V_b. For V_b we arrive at 501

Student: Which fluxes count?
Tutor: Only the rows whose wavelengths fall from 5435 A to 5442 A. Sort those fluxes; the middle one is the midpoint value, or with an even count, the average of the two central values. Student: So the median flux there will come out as 47.9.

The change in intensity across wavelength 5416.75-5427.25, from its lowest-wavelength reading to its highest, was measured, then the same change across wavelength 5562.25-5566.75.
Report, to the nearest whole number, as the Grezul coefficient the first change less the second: -17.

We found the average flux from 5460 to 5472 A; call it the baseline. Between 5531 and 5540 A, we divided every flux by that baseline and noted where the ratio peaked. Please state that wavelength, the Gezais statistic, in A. 5531.5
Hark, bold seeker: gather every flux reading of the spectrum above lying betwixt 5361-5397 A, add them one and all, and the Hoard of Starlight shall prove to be 1188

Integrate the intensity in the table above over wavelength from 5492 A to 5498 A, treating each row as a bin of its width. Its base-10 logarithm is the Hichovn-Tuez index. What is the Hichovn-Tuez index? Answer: 2.45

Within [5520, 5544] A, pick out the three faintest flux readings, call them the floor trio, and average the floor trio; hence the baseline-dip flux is 42.0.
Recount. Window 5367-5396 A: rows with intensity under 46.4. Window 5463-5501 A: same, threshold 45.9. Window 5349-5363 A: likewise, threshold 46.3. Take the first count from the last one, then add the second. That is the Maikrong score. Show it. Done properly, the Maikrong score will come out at 17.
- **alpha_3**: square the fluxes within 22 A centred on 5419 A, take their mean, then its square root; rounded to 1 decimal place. 46.0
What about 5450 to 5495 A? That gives 45.0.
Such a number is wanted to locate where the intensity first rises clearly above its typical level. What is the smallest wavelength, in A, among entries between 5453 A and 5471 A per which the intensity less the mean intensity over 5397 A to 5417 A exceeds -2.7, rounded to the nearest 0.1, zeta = 5461.0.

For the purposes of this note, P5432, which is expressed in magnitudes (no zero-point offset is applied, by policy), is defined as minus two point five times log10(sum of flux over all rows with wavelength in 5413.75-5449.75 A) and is -7.61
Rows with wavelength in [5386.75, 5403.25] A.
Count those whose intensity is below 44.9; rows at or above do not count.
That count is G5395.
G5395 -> 2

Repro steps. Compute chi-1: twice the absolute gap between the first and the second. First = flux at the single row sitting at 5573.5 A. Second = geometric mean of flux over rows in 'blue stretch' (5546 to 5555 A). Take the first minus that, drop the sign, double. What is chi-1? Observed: 1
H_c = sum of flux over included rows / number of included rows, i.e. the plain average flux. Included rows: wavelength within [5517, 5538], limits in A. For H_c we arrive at 46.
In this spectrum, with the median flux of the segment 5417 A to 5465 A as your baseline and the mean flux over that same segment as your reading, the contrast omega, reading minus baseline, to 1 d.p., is -1.3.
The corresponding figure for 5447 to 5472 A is -0.5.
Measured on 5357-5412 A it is -0.5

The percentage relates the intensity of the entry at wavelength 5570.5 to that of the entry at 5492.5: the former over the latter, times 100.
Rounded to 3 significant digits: 104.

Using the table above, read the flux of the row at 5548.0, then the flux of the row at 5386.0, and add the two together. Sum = 94.4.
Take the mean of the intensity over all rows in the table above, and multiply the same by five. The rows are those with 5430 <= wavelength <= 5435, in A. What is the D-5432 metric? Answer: 258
